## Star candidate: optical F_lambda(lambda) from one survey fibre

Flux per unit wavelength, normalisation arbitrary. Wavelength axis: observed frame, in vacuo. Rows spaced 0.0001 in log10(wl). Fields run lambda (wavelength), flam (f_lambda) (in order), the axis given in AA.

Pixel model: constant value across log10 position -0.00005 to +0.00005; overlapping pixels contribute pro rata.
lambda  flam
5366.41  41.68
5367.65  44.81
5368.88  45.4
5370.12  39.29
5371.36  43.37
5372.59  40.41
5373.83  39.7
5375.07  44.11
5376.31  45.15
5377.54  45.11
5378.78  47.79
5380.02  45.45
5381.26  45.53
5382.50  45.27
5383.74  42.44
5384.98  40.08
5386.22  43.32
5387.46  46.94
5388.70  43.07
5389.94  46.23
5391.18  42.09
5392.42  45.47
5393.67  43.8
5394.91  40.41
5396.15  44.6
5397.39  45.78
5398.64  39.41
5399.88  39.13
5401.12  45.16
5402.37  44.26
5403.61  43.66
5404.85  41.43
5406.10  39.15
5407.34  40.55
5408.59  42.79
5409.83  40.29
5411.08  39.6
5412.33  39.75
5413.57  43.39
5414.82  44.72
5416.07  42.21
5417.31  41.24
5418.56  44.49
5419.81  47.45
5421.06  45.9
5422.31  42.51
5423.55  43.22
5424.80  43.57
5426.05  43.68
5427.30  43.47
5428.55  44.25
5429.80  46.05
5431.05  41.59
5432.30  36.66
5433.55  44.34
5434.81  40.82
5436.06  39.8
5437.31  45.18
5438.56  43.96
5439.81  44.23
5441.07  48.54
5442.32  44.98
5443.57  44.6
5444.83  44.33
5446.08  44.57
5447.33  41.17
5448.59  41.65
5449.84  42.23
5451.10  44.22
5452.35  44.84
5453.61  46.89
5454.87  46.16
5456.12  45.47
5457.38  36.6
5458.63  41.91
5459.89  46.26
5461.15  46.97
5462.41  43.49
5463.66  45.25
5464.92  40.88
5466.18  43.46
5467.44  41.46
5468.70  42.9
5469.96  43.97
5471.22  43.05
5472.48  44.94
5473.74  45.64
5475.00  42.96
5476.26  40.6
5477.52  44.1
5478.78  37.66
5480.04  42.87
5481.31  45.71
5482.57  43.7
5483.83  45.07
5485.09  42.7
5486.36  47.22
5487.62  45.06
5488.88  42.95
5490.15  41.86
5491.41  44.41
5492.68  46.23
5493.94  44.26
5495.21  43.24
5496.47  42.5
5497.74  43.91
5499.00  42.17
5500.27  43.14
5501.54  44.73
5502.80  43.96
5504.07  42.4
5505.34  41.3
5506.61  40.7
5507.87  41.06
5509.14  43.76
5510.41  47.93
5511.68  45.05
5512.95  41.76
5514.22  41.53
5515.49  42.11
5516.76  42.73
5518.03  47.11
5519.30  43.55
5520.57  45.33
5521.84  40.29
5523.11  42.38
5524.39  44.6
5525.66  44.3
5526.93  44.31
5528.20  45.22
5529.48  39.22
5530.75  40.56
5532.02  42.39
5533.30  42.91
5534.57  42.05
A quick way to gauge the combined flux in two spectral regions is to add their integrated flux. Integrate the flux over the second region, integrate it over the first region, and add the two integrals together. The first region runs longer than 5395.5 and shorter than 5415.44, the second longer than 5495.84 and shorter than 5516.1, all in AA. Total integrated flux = 1711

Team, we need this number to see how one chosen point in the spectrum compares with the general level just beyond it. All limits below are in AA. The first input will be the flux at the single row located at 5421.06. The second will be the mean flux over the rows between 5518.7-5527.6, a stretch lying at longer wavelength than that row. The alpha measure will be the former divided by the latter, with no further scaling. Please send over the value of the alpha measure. 1.05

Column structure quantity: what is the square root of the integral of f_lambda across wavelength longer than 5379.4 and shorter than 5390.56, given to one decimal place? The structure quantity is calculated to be 22.2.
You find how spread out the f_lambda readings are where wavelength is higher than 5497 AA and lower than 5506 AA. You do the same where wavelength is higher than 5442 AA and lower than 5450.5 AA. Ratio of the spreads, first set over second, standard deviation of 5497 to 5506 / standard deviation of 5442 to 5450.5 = 0.7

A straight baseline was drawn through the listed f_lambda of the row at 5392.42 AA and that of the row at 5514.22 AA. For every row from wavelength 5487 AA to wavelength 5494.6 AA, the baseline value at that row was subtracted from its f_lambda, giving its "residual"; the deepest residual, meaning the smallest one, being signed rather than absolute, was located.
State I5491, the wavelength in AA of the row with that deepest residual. 5490.15 AA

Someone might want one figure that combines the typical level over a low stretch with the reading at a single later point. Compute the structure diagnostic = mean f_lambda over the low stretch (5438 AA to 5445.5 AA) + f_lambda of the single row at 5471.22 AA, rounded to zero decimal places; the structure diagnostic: 88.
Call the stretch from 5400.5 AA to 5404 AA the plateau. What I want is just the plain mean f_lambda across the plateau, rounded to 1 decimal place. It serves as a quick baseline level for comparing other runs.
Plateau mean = 44.4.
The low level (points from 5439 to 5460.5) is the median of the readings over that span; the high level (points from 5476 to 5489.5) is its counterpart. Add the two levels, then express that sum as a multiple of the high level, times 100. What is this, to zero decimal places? 202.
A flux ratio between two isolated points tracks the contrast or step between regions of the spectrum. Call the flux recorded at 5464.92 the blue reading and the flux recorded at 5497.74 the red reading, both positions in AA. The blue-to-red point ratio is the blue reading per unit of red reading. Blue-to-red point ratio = 0.93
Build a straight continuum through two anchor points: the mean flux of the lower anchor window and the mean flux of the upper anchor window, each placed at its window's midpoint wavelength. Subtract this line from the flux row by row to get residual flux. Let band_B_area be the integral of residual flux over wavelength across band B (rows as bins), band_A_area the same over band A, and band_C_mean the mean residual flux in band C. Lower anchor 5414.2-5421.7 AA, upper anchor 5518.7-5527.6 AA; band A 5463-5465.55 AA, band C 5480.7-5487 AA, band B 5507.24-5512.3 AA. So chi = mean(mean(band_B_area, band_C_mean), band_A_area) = 0.1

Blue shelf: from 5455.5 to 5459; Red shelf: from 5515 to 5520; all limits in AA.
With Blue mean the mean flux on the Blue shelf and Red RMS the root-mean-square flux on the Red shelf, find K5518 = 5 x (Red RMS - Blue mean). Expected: 13.0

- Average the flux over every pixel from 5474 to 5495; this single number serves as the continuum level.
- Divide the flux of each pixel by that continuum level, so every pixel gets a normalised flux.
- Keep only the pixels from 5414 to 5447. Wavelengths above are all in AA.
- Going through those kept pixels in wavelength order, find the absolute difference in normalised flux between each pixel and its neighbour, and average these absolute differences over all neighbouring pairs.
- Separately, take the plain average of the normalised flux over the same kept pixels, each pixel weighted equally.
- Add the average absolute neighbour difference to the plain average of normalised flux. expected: 1.05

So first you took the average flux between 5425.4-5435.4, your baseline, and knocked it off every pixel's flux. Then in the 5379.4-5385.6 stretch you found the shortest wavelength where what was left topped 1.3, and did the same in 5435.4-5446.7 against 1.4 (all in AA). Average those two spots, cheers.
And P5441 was 5408.7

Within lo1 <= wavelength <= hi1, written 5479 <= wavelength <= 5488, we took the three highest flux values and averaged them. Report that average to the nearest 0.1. 46.0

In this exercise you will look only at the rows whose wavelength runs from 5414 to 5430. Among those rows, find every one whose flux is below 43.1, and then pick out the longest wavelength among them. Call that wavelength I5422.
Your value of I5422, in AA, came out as 5422.31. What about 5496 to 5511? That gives 5507.87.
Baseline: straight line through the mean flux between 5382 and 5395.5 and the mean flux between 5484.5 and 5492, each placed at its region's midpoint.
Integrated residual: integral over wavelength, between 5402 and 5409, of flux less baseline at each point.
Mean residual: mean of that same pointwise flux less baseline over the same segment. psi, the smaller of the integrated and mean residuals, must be -12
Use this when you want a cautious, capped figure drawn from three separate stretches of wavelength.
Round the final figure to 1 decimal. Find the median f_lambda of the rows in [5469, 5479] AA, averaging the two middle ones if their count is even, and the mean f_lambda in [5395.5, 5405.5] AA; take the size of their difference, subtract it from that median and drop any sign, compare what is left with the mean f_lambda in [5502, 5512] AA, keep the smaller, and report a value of 42.9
